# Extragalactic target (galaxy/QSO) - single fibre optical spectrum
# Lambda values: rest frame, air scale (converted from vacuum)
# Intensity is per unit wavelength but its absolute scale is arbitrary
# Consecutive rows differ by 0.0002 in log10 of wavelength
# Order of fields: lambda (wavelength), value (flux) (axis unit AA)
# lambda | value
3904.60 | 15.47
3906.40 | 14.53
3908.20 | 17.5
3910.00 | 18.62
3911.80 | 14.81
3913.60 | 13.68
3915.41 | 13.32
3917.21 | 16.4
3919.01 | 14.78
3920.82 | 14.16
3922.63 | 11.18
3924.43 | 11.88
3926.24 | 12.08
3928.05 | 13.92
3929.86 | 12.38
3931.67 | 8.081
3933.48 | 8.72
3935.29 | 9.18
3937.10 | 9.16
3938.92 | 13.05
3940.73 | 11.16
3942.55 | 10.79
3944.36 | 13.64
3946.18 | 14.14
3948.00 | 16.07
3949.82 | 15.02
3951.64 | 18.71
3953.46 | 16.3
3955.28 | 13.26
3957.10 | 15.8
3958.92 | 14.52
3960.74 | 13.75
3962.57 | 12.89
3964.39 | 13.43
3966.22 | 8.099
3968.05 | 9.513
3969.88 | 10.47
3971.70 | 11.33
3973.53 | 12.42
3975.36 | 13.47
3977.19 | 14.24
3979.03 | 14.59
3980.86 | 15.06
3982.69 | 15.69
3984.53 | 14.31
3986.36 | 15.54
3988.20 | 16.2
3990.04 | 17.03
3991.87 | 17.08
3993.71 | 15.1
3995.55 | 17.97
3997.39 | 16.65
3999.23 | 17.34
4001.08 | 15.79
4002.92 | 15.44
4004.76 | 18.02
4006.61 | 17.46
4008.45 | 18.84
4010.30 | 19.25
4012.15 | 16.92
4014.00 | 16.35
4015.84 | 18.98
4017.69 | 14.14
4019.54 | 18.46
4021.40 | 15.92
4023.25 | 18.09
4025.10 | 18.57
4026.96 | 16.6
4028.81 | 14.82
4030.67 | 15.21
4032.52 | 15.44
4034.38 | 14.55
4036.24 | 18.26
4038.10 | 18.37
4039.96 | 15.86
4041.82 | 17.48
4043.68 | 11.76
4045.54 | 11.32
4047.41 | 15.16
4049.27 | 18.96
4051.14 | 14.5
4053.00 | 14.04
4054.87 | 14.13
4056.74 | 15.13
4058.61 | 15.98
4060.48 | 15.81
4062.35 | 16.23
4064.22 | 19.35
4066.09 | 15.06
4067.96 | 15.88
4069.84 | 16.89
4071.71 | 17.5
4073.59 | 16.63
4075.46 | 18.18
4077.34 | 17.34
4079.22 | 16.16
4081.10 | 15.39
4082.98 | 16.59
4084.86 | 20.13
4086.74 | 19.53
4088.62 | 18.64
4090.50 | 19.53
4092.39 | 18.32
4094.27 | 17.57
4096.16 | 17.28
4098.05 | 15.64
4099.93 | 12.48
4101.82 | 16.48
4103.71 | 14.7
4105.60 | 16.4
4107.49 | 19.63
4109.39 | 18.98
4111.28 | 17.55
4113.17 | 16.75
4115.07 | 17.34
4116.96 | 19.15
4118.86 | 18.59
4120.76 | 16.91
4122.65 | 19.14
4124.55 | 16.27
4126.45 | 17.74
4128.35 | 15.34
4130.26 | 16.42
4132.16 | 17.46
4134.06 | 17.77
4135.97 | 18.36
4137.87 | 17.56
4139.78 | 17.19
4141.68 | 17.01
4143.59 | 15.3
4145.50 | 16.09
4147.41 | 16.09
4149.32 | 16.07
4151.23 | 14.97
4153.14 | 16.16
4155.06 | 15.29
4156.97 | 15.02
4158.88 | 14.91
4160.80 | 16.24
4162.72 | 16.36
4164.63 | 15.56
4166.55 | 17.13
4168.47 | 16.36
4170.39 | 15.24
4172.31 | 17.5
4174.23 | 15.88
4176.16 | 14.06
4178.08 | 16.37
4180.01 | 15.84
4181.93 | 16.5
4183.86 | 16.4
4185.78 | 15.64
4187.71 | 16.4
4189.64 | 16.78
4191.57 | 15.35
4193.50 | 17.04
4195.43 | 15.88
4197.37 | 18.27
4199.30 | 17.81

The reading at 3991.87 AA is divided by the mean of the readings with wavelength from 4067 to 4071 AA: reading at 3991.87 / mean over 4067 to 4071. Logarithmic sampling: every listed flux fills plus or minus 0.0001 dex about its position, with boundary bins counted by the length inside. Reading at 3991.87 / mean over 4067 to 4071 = 1.04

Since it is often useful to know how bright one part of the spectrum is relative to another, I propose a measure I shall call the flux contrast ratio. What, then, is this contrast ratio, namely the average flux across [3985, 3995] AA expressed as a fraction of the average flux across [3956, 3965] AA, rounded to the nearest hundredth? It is 1.15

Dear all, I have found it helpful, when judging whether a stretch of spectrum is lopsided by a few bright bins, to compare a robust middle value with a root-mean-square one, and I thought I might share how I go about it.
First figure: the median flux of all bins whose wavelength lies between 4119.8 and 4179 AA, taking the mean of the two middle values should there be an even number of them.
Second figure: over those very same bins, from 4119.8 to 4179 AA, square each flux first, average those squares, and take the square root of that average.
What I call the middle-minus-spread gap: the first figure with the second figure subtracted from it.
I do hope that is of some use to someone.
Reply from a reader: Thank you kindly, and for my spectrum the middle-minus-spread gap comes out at -0.15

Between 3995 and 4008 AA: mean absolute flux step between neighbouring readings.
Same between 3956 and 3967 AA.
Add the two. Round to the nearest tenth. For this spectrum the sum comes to 2.9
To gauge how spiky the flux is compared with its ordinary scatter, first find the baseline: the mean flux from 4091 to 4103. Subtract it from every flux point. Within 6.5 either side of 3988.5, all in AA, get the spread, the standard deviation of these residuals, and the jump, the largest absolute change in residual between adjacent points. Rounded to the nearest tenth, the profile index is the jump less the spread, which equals 1.0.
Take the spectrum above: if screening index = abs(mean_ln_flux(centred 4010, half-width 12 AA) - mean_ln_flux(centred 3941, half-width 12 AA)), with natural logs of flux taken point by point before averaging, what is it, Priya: 0.4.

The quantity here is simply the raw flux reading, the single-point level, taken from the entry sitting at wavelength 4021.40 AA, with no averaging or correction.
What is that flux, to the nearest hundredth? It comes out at 15.92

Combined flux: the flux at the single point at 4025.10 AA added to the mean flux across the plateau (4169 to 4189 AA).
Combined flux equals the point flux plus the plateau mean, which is 34.6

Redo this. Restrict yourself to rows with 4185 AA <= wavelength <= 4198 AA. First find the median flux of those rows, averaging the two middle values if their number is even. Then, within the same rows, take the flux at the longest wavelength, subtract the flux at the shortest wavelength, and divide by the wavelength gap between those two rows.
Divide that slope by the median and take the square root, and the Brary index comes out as 0.12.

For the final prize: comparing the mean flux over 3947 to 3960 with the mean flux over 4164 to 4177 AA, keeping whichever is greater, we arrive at 16.0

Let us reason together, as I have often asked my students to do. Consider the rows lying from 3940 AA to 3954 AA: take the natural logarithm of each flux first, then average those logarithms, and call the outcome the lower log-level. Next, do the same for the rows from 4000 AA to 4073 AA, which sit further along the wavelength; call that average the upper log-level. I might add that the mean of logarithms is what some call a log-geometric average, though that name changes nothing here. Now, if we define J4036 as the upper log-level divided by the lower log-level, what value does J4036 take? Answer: 1.05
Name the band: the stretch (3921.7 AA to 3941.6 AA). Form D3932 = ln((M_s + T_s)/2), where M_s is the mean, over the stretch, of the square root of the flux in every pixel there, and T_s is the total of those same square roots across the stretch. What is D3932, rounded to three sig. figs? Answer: 2.99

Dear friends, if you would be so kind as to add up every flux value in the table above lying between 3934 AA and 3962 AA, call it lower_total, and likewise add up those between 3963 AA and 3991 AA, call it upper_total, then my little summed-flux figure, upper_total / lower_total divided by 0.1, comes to 9.8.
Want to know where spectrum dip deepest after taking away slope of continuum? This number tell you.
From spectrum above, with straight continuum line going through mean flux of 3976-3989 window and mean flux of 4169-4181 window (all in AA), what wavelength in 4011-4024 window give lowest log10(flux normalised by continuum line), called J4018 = 4017.69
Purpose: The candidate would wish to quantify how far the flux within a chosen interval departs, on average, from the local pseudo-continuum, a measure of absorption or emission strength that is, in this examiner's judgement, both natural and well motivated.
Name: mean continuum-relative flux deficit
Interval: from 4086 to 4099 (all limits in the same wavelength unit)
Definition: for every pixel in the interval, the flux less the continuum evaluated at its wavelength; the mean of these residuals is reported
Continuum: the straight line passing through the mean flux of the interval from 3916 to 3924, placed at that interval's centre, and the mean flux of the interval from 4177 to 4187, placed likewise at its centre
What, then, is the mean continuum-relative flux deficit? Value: 2.6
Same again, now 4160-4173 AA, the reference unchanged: 0.3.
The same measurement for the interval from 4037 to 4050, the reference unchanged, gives 0.5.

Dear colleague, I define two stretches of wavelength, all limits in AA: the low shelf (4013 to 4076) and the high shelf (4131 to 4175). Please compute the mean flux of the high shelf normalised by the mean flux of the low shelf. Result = 1.01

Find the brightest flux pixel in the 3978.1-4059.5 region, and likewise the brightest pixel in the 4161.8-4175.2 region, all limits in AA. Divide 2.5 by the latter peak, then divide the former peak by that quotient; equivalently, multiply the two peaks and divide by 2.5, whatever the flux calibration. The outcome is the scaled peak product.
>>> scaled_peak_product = 135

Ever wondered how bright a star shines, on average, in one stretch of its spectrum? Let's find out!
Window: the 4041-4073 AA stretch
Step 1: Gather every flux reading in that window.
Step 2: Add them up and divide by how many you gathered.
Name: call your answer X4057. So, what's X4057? 15.6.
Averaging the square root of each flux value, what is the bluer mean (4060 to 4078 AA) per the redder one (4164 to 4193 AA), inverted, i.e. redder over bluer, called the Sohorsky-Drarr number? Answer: 0.98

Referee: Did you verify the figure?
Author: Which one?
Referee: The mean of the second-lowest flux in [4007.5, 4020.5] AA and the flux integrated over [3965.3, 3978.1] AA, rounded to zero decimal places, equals 81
